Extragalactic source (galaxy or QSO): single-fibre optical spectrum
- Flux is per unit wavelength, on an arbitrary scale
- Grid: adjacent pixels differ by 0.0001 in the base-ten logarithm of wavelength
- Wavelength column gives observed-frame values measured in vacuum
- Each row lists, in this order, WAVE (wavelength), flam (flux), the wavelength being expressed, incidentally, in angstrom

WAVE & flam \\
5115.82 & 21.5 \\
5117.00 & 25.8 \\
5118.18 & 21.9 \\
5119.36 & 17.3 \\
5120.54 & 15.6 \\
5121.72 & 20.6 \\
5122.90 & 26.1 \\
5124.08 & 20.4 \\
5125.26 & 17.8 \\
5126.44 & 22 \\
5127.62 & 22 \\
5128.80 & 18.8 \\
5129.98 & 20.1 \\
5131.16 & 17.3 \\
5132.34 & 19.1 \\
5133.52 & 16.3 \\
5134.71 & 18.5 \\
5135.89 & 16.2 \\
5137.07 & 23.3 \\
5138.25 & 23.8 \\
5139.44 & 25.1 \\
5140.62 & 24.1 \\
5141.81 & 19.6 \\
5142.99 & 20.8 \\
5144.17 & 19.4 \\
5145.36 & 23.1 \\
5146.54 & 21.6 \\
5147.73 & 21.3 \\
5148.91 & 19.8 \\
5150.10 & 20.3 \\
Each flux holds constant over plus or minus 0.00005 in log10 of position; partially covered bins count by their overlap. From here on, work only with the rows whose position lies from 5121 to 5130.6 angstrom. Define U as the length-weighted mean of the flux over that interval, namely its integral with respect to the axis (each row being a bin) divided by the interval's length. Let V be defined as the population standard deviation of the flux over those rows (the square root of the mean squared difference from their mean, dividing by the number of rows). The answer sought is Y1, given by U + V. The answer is 23.3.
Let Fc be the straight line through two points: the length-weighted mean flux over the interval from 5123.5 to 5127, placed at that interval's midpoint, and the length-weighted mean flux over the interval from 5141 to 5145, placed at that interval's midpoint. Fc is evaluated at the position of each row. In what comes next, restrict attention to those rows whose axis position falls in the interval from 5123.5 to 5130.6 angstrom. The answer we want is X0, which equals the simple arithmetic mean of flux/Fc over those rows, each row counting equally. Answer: 1.01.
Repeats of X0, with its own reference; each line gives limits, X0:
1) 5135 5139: 1.04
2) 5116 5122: 1.01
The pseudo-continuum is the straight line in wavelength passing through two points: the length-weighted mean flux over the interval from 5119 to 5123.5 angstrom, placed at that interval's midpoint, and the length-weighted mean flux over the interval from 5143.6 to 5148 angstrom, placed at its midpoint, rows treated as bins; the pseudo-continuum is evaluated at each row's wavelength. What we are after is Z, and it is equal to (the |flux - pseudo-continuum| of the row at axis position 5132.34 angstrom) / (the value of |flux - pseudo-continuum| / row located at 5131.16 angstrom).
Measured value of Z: 0.5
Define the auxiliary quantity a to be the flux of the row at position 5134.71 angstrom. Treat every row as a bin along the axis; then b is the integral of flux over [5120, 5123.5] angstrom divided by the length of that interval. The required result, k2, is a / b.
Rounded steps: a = 18.5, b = 21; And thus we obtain 0.89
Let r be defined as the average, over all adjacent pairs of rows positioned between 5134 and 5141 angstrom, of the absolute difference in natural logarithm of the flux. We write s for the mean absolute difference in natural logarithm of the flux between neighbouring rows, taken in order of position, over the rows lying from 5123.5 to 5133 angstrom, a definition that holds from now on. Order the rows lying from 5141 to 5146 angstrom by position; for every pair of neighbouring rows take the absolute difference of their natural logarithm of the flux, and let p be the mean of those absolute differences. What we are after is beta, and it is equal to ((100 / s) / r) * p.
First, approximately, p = 0.10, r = 0.122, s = 0.117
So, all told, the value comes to 706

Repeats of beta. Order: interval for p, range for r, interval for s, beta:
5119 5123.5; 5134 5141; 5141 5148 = 2190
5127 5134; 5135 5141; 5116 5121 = 630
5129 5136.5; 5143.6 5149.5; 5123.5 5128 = 1398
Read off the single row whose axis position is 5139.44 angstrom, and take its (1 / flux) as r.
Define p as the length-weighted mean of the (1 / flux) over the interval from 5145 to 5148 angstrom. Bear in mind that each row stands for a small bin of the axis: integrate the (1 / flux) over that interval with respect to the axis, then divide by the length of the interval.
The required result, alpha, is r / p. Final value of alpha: 0.88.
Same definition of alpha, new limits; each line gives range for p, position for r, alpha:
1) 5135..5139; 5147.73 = 0.96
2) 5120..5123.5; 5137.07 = 0.86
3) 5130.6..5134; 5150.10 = 0.86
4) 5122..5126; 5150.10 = 1.03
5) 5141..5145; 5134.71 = 1.10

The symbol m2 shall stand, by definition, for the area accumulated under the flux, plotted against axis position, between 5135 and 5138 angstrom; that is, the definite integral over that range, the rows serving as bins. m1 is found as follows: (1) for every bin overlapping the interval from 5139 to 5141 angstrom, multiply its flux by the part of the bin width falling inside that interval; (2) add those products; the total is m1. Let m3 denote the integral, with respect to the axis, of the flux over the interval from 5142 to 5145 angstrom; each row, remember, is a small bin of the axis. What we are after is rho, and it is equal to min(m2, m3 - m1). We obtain 12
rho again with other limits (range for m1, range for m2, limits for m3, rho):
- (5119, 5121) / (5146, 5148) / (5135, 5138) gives 28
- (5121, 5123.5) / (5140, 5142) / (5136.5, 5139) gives 2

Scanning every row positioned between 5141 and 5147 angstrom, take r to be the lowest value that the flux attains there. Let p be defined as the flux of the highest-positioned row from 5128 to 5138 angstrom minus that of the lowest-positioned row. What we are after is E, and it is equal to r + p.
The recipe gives 23.9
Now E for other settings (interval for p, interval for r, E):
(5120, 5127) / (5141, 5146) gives 25.8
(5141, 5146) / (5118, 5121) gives 19.1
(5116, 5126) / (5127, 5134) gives 8.3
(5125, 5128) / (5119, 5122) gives 19.8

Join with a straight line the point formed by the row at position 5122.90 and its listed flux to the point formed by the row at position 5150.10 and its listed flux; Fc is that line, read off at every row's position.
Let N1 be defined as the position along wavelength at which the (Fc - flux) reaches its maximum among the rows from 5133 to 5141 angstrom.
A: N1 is 5133.52 angstrom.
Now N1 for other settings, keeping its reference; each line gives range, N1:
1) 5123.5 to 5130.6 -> 5125.26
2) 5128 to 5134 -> 5133.52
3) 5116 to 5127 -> 5120.54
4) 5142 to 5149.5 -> 5144.17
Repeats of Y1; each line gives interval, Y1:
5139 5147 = 24.0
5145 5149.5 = 22.6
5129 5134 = 19.8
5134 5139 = 23.7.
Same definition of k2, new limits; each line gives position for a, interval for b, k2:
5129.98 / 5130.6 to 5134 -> 1.14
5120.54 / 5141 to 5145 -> 0.77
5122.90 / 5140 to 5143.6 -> 1.21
